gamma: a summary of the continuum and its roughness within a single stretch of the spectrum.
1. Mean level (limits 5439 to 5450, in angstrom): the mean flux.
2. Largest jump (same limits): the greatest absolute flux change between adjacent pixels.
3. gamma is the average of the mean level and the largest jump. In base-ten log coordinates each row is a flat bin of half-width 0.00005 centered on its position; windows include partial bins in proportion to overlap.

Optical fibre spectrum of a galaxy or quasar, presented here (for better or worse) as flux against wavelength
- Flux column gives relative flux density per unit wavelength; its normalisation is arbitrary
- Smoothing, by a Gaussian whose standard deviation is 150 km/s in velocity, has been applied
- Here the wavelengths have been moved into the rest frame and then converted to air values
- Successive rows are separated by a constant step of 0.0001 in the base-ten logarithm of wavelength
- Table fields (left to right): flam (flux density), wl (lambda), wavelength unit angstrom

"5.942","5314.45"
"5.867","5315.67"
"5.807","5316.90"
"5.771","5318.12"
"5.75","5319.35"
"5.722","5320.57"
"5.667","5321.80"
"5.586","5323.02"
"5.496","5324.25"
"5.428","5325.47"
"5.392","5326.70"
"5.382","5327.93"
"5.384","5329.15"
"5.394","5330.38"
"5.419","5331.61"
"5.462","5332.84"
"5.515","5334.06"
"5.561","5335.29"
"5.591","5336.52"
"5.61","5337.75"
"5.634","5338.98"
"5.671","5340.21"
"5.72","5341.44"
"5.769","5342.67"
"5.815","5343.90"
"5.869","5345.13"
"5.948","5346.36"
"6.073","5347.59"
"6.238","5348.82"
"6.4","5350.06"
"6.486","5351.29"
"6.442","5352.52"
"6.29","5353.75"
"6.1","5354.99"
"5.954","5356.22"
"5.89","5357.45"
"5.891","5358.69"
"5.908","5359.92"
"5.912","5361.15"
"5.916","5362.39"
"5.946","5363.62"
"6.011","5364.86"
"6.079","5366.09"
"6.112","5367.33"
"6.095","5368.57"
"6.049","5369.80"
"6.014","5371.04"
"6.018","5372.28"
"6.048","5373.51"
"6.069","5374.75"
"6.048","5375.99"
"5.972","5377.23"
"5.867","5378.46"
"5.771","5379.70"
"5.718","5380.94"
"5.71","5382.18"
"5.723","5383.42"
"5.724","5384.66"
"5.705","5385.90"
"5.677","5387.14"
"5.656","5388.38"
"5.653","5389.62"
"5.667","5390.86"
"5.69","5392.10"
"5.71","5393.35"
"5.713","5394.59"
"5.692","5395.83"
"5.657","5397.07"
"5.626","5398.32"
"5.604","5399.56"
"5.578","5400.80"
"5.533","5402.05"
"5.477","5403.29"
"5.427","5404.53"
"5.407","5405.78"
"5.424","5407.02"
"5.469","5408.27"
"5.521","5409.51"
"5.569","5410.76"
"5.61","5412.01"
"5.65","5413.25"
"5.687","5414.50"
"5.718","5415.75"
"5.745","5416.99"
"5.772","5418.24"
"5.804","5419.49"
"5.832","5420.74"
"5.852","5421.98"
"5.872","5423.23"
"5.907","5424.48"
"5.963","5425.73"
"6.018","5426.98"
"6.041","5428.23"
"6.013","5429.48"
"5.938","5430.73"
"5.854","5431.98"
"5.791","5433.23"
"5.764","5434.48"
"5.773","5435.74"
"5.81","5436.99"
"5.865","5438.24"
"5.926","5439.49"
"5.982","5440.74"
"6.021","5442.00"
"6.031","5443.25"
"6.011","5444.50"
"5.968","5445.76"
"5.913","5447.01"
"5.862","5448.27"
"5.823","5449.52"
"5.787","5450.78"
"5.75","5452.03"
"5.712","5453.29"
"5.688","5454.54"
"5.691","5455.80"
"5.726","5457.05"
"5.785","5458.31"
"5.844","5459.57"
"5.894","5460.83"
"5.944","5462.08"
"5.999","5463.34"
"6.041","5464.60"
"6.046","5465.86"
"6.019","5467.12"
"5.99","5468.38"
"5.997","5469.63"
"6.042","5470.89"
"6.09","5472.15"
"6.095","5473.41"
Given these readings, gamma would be 3.00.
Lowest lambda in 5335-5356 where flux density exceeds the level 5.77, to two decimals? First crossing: 5343.90 angstrom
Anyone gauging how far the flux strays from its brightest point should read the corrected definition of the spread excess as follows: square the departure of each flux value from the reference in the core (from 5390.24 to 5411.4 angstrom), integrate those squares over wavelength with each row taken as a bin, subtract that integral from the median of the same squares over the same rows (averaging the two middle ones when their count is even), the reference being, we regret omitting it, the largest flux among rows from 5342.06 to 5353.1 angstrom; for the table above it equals -17.0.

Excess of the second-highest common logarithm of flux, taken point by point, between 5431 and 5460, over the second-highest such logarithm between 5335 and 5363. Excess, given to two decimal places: -0.03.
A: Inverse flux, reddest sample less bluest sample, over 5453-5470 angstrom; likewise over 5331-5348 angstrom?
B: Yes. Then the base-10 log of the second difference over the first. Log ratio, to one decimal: 0.4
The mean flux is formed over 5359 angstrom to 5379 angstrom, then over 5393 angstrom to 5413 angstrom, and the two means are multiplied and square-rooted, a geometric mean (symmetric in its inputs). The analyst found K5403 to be 5.78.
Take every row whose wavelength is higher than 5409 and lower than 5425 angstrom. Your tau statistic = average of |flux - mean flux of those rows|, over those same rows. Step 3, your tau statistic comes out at 0.10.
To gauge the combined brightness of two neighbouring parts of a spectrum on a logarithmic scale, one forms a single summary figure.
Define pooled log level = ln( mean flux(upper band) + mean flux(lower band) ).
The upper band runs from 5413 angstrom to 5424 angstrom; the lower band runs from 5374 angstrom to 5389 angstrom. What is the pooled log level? 2.45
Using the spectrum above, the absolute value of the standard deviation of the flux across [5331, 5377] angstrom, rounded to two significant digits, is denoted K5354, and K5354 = 0.26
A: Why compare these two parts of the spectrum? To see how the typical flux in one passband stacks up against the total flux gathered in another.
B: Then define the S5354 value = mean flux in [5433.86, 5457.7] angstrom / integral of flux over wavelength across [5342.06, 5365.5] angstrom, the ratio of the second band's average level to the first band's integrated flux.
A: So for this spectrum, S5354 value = 0.041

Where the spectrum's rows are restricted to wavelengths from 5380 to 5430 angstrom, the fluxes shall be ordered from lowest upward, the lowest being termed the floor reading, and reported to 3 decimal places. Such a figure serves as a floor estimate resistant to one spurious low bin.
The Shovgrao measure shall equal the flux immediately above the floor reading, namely 5.424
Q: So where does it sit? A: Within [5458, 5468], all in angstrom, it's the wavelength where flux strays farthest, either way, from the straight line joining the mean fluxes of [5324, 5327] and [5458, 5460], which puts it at 5465.86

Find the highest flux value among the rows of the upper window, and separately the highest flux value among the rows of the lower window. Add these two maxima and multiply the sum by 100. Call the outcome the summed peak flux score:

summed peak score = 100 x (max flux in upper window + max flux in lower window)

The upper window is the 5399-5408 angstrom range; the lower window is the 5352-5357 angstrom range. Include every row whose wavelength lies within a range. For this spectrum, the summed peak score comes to 1205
